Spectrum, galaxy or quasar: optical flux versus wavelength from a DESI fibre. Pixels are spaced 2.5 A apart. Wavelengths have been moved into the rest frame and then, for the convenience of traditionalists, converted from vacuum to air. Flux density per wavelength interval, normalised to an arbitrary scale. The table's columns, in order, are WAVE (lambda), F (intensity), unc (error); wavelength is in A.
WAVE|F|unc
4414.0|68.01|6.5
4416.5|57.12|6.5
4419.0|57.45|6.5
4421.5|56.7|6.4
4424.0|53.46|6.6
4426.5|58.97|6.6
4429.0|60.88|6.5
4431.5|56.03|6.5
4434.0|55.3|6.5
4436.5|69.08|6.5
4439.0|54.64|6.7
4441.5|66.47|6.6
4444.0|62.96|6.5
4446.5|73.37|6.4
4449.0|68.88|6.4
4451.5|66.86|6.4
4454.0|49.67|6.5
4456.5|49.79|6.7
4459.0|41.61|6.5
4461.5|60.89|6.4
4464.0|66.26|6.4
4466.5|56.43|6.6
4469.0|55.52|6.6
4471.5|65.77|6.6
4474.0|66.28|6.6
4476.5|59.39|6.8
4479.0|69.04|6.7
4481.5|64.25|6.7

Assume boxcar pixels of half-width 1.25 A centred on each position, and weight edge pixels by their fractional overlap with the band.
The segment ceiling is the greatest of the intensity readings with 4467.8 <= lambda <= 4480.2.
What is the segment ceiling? 69.04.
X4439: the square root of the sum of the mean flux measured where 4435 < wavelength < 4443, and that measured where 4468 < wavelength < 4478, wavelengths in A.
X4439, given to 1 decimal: 11.2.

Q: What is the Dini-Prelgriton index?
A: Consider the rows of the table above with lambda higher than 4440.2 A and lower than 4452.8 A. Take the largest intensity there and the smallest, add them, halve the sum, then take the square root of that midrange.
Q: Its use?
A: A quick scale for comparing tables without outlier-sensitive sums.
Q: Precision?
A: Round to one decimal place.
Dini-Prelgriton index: 8.3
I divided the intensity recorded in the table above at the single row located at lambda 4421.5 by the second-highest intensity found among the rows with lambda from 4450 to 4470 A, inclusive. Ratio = 0.86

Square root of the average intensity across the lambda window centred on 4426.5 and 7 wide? 7.6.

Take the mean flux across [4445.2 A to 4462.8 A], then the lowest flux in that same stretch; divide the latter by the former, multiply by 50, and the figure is 35.4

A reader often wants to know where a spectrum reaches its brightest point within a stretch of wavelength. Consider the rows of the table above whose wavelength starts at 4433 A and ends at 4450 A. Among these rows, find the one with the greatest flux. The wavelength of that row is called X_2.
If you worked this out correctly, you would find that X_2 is 4446.5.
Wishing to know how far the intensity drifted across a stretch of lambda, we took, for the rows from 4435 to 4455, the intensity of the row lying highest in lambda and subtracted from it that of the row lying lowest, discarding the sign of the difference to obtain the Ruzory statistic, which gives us 19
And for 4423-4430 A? 7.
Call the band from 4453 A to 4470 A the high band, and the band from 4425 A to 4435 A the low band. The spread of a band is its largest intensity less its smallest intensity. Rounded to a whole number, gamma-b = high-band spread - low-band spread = 19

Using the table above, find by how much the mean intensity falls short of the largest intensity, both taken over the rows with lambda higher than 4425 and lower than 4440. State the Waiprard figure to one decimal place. 9.9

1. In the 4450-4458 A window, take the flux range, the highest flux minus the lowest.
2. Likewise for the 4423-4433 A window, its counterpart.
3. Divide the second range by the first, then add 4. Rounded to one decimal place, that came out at 4.4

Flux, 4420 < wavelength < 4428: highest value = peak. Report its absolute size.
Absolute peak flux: 59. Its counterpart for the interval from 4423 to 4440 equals 69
